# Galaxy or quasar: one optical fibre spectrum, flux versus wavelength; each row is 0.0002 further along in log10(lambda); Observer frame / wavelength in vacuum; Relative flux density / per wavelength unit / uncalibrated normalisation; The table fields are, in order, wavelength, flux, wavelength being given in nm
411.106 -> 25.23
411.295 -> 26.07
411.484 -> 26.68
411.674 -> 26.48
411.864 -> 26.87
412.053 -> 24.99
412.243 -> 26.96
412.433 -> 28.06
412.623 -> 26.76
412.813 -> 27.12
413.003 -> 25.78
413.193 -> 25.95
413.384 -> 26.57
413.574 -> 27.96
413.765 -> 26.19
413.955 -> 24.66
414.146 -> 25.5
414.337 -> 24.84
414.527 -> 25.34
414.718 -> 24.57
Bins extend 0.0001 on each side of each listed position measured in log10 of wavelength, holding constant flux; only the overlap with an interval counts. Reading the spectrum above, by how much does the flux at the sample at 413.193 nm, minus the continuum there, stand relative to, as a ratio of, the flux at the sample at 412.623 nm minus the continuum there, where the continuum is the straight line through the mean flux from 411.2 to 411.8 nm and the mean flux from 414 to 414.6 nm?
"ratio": 0.3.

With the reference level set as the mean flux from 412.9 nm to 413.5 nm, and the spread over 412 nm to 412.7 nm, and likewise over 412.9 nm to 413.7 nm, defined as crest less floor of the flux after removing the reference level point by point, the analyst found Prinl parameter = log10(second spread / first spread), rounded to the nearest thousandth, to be -0.149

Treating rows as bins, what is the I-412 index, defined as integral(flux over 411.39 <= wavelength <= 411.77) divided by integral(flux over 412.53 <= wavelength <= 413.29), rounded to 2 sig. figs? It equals 0.50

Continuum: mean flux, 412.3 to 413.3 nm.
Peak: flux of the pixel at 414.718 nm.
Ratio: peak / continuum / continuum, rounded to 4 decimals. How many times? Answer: 0.0344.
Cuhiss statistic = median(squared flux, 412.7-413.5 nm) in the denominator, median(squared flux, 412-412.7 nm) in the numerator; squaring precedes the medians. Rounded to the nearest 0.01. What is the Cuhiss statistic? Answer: 1.05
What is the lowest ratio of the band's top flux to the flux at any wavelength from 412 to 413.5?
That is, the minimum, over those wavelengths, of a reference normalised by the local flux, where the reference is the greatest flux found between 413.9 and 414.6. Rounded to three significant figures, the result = 0.909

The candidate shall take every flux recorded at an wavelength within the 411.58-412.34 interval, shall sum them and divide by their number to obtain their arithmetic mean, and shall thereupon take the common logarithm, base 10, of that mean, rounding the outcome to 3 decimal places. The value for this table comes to 1.420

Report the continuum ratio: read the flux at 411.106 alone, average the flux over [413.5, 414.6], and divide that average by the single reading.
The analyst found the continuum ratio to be 1.02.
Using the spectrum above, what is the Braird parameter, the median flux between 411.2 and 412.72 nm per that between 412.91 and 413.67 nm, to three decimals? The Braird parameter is 1.018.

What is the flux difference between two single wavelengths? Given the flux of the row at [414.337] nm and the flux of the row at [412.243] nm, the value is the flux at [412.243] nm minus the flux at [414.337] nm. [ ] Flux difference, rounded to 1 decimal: 2.1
